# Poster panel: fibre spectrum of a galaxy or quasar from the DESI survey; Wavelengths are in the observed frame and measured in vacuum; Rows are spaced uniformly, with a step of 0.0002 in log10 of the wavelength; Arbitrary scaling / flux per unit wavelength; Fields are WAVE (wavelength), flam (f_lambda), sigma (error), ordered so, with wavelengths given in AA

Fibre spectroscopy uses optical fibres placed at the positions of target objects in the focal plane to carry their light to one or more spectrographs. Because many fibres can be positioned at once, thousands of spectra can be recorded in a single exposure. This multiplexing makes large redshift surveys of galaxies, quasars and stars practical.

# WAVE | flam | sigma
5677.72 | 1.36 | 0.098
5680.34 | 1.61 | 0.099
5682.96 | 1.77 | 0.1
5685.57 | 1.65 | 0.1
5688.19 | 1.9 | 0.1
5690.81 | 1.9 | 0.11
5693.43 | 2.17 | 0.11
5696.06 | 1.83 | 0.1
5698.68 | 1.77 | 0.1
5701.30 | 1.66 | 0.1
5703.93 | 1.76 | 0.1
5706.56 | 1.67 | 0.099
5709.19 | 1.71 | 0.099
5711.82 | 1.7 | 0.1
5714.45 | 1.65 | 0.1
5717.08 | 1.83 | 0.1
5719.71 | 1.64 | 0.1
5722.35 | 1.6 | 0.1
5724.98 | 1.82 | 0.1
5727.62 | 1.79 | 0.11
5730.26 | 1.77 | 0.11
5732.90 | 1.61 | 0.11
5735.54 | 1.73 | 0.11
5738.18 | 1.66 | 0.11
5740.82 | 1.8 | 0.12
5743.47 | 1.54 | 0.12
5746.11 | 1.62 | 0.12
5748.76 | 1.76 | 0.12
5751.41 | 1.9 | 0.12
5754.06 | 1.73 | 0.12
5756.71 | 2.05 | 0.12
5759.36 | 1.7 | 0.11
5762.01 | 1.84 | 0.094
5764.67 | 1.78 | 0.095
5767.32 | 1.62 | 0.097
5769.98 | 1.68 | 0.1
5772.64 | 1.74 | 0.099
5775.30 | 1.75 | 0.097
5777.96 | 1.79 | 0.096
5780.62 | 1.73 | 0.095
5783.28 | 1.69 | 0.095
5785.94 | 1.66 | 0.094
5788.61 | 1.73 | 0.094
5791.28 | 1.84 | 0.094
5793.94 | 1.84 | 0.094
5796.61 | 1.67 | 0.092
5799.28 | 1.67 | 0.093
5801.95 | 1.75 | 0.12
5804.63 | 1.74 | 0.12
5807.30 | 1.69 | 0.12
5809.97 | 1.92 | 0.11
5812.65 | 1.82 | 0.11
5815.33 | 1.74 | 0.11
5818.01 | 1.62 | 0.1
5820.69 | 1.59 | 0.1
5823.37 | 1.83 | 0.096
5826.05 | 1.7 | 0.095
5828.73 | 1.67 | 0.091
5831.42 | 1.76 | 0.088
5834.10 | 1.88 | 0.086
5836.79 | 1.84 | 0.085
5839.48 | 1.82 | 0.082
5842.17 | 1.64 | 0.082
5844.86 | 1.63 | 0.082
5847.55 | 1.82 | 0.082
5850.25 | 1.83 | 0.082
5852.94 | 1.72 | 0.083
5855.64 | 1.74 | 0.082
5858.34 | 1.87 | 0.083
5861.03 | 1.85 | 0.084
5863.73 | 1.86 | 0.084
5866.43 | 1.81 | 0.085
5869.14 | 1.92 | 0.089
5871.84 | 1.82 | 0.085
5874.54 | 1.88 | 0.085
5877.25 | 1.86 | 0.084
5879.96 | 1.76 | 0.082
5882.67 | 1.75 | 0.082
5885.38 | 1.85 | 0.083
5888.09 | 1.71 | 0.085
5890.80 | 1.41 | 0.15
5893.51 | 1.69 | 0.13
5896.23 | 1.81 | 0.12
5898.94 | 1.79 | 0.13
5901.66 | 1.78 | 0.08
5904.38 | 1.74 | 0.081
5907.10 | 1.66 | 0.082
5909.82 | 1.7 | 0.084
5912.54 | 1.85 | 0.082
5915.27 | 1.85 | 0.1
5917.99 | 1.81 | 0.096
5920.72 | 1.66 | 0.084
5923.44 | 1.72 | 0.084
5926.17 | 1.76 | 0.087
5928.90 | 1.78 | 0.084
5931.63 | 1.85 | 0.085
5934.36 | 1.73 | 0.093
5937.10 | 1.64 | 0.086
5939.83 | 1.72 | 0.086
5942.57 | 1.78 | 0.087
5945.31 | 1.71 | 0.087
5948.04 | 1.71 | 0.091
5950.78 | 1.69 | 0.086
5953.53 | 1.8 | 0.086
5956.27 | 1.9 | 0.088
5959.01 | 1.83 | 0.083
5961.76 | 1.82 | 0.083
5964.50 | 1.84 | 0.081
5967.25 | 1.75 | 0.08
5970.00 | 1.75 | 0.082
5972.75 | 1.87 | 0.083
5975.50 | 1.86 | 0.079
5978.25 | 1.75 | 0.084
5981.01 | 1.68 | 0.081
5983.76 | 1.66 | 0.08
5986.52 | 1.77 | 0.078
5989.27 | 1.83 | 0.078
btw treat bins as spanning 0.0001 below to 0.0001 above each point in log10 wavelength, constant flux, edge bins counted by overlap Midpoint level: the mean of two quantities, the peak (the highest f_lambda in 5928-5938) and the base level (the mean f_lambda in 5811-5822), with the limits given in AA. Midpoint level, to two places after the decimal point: 1.77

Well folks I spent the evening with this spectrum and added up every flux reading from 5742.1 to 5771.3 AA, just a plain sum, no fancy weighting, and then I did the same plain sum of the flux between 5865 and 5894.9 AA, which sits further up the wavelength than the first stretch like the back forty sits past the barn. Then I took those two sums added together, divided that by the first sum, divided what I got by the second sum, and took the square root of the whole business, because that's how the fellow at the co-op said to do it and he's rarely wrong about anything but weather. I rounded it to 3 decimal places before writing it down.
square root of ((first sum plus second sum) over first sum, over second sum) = 0.322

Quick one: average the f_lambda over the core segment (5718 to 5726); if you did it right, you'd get 1.69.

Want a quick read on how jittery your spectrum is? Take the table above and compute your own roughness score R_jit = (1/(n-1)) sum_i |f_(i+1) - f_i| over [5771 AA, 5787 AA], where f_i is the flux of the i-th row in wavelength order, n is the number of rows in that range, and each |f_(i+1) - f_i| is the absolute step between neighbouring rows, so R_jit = 0.036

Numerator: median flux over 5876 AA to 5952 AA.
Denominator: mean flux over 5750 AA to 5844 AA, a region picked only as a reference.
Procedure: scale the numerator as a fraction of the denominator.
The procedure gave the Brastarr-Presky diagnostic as 0.99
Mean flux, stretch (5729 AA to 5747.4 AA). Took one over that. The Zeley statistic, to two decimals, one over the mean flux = 0.60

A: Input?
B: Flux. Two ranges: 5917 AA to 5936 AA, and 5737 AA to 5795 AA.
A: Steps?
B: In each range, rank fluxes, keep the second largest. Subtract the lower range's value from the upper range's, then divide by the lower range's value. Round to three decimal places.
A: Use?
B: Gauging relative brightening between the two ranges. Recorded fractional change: -0.047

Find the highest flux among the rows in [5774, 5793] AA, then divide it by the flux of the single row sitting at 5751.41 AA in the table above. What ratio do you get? 0.97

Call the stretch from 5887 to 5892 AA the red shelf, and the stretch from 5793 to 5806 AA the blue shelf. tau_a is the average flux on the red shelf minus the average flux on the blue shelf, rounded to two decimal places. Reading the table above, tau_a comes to -0.17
